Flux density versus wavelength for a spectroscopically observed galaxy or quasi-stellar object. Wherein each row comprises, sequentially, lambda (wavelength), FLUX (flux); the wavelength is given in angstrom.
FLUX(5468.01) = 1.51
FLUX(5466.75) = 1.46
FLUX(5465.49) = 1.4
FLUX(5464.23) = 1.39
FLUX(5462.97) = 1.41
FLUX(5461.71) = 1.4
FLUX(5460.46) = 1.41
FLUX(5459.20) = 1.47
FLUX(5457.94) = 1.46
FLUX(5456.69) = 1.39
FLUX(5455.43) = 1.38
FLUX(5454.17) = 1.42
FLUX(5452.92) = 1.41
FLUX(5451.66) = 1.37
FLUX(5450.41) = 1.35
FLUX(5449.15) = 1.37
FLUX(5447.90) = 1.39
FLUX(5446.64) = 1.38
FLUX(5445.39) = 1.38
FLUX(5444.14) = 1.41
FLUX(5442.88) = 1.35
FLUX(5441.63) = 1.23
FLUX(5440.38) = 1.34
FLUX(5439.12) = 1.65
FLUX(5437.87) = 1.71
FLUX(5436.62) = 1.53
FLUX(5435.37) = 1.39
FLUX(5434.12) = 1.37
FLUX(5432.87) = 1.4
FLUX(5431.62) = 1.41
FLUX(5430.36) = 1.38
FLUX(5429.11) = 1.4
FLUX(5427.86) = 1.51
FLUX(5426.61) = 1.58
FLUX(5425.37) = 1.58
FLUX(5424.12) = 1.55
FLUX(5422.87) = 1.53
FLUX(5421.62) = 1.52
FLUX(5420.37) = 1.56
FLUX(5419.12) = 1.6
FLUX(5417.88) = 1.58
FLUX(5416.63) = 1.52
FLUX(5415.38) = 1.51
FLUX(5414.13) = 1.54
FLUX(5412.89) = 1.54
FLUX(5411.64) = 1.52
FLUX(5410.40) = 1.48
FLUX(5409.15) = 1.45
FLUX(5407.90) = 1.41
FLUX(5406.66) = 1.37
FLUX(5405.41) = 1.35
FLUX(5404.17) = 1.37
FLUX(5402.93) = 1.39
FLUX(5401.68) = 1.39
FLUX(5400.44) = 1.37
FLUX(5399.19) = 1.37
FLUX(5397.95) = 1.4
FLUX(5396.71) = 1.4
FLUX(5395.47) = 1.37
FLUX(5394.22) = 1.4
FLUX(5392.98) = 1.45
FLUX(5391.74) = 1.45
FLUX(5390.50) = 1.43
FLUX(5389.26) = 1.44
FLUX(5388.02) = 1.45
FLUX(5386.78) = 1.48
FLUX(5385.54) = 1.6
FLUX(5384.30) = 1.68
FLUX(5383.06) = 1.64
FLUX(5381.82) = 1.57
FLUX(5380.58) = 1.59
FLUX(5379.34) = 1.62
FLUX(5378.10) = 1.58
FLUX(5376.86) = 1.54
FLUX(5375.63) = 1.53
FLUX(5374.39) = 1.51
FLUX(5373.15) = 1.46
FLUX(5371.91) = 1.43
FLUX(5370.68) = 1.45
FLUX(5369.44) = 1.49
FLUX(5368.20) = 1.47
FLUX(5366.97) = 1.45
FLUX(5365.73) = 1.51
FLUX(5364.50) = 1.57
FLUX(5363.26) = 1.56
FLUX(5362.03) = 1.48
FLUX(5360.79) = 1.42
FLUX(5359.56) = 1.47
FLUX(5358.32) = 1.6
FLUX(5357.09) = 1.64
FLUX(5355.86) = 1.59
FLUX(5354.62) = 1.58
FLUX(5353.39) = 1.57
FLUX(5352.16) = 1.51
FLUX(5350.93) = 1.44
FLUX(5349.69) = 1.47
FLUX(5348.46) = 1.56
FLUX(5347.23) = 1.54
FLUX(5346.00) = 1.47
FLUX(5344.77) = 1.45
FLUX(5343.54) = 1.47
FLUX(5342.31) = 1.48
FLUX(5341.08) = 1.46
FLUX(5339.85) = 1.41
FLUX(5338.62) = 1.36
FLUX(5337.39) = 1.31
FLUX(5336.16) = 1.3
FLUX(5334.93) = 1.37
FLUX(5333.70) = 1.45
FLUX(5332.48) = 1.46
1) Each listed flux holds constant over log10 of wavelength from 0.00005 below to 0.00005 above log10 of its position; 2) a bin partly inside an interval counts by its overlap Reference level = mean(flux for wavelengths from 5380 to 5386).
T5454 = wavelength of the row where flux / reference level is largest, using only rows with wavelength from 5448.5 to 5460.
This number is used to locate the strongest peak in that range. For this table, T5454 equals 5459.20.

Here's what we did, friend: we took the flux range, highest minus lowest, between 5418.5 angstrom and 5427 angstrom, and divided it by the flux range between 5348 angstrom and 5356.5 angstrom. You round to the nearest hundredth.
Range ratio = 0.53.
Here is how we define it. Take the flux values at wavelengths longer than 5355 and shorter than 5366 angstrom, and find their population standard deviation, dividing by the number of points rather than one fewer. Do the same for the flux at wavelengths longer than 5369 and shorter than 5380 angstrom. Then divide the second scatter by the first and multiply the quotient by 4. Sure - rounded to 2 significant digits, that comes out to 3.5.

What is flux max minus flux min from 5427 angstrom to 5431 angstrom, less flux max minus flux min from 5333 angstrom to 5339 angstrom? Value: -0.020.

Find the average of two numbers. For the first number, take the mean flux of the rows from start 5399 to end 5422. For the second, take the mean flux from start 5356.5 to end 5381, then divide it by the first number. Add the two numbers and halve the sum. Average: 1.25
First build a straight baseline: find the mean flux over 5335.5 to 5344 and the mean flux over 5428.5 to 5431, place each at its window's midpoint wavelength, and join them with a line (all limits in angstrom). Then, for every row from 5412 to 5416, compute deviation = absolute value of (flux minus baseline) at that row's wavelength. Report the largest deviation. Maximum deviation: 0.15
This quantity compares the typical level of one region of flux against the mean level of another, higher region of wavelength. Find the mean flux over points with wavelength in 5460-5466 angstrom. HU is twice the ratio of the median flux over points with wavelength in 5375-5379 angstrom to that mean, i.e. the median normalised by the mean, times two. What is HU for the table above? 2.20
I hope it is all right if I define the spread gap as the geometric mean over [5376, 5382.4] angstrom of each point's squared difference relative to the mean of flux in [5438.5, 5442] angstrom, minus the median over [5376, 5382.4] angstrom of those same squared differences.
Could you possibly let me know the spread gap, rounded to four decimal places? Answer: -0.0007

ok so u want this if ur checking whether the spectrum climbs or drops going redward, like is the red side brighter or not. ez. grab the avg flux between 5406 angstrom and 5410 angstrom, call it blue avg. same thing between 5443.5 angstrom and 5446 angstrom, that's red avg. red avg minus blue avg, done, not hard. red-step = -0.02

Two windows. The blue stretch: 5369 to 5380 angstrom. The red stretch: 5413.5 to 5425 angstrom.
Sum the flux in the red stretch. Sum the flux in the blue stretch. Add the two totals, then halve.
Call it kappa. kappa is 13.8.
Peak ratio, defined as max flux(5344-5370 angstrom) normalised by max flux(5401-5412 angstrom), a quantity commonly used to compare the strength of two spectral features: 1.08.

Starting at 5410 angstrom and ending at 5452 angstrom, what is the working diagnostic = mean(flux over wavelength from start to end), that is 1.47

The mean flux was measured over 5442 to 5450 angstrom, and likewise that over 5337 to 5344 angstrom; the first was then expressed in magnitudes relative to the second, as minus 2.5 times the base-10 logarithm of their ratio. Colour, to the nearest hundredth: 0.03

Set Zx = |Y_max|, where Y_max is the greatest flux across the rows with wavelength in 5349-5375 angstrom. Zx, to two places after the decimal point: 1.64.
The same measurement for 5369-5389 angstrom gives 1.68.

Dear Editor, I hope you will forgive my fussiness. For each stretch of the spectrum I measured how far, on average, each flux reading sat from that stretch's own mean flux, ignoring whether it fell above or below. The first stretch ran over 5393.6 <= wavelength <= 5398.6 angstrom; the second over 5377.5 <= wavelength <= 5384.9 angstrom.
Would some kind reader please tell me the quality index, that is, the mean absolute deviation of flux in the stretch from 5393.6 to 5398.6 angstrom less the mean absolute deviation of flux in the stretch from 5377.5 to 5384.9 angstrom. -0.022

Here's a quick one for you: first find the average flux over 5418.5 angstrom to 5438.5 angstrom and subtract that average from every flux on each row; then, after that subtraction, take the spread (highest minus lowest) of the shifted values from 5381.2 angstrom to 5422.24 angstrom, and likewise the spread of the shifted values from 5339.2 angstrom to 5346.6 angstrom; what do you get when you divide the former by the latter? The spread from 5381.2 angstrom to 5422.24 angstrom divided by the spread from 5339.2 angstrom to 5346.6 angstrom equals 4.7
